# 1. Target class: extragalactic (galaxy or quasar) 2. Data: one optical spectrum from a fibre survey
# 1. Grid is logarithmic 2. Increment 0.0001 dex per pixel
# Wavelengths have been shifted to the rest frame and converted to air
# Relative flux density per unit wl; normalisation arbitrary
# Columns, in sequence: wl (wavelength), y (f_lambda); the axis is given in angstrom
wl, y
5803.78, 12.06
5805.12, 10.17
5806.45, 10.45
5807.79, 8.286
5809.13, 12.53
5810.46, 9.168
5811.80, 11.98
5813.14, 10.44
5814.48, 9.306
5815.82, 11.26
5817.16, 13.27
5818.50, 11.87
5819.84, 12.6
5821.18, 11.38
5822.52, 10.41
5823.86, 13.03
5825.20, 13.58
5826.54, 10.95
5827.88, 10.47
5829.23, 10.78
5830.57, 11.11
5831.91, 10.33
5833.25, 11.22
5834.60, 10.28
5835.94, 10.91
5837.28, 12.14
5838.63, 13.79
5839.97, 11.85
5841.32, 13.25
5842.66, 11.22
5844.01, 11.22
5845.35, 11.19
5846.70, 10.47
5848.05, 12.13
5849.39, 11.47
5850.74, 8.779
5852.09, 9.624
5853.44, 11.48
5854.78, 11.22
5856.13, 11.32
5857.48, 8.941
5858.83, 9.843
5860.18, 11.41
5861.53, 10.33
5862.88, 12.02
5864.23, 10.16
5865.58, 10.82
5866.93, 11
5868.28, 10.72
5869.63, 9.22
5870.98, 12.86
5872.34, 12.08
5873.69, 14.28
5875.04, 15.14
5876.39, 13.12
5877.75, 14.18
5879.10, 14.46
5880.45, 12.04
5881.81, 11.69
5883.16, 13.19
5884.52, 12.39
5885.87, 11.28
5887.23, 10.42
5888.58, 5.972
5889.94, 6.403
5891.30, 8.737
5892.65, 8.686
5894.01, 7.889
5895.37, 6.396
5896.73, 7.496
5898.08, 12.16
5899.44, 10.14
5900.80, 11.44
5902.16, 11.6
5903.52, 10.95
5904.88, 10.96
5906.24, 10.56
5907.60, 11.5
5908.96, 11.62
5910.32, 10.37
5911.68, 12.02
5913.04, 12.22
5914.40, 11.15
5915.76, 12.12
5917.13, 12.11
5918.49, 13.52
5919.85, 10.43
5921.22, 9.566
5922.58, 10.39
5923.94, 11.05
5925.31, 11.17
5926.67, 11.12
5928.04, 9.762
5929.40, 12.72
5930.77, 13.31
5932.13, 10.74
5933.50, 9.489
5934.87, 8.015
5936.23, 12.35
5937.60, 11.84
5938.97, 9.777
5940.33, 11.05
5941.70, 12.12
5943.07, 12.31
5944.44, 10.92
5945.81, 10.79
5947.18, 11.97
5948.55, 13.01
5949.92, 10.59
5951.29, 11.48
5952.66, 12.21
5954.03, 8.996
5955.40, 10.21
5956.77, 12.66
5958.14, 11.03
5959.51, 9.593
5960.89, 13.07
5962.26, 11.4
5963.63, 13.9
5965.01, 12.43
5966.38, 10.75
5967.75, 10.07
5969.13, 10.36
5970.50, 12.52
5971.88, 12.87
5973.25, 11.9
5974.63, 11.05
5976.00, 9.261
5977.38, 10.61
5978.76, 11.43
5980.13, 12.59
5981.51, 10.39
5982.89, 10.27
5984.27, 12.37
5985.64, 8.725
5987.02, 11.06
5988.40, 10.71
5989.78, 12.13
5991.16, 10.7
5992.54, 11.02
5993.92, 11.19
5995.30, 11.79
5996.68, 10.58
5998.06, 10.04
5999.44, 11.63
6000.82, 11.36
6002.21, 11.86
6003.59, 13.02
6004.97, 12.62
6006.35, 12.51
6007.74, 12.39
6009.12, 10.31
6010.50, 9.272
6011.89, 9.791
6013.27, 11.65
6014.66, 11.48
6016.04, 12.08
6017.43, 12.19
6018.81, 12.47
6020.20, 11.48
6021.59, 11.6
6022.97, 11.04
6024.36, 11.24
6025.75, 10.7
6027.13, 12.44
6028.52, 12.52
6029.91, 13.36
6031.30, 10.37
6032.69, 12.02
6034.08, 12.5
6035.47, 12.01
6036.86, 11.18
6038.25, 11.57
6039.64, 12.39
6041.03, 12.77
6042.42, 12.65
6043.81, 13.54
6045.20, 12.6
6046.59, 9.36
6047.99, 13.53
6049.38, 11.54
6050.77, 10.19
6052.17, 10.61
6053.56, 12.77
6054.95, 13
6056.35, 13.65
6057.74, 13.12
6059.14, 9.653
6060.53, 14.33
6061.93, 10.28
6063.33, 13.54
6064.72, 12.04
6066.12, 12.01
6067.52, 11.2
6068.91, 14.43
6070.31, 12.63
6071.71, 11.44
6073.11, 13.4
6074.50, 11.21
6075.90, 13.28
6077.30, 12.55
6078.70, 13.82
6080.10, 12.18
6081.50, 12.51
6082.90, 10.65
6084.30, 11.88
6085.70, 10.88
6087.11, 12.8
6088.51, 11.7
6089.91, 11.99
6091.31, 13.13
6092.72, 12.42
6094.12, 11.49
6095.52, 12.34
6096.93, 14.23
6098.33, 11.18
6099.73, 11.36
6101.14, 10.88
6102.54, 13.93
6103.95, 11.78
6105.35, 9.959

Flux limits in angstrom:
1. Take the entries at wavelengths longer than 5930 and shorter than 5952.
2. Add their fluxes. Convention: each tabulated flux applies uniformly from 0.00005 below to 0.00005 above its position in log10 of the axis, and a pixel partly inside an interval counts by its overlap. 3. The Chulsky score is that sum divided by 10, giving 18.0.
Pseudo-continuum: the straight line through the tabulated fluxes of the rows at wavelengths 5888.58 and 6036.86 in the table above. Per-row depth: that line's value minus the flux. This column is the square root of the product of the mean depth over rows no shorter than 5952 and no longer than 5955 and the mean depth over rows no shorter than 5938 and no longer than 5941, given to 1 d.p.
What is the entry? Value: 2.5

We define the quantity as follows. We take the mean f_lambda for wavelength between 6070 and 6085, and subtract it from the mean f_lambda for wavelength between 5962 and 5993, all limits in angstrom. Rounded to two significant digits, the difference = -1.1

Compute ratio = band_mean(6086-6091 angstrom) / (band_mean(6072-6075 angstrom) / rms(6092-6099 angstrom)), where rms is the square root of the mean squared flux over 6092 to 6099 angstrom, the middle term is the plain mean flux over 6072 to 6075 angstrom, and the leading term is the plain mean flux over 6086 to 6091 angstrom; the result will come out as 12.2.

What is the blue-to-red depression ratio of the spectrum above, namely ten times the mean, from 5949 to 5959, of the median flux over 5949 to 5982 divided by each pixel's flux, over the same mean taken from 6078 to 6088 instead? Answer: 11.0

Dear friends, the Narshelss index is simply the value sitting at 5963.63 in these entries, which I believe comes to 13.9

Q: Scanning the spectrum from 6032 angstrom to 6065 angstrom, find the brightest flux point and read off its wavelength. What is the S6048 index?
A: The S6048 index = 6060.53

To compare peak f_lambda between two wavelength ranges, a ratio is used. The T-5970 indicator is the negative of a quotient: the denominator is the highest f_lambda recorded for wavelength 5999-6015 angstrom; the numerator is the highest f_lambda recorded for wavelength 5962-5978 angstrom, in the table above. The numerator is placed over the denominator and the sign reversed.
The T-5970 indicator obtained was -1.07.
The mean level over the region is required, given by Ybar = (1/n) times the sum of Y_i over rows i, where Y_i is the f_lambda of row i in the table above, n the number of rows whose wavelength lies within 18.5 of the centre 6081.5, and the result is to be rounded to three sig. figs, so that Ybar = 12.3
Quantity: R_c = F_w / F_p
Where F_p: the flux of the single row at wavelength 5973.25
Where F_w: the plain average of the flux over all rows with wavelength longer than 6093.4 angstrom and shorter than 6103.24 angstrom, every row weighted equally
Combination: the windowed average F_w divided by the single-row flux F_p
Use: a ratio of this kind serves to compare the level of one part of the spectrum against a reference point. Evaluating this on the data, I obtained 1.03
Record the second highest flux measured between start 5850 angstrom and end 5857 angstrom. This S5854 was 11.32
